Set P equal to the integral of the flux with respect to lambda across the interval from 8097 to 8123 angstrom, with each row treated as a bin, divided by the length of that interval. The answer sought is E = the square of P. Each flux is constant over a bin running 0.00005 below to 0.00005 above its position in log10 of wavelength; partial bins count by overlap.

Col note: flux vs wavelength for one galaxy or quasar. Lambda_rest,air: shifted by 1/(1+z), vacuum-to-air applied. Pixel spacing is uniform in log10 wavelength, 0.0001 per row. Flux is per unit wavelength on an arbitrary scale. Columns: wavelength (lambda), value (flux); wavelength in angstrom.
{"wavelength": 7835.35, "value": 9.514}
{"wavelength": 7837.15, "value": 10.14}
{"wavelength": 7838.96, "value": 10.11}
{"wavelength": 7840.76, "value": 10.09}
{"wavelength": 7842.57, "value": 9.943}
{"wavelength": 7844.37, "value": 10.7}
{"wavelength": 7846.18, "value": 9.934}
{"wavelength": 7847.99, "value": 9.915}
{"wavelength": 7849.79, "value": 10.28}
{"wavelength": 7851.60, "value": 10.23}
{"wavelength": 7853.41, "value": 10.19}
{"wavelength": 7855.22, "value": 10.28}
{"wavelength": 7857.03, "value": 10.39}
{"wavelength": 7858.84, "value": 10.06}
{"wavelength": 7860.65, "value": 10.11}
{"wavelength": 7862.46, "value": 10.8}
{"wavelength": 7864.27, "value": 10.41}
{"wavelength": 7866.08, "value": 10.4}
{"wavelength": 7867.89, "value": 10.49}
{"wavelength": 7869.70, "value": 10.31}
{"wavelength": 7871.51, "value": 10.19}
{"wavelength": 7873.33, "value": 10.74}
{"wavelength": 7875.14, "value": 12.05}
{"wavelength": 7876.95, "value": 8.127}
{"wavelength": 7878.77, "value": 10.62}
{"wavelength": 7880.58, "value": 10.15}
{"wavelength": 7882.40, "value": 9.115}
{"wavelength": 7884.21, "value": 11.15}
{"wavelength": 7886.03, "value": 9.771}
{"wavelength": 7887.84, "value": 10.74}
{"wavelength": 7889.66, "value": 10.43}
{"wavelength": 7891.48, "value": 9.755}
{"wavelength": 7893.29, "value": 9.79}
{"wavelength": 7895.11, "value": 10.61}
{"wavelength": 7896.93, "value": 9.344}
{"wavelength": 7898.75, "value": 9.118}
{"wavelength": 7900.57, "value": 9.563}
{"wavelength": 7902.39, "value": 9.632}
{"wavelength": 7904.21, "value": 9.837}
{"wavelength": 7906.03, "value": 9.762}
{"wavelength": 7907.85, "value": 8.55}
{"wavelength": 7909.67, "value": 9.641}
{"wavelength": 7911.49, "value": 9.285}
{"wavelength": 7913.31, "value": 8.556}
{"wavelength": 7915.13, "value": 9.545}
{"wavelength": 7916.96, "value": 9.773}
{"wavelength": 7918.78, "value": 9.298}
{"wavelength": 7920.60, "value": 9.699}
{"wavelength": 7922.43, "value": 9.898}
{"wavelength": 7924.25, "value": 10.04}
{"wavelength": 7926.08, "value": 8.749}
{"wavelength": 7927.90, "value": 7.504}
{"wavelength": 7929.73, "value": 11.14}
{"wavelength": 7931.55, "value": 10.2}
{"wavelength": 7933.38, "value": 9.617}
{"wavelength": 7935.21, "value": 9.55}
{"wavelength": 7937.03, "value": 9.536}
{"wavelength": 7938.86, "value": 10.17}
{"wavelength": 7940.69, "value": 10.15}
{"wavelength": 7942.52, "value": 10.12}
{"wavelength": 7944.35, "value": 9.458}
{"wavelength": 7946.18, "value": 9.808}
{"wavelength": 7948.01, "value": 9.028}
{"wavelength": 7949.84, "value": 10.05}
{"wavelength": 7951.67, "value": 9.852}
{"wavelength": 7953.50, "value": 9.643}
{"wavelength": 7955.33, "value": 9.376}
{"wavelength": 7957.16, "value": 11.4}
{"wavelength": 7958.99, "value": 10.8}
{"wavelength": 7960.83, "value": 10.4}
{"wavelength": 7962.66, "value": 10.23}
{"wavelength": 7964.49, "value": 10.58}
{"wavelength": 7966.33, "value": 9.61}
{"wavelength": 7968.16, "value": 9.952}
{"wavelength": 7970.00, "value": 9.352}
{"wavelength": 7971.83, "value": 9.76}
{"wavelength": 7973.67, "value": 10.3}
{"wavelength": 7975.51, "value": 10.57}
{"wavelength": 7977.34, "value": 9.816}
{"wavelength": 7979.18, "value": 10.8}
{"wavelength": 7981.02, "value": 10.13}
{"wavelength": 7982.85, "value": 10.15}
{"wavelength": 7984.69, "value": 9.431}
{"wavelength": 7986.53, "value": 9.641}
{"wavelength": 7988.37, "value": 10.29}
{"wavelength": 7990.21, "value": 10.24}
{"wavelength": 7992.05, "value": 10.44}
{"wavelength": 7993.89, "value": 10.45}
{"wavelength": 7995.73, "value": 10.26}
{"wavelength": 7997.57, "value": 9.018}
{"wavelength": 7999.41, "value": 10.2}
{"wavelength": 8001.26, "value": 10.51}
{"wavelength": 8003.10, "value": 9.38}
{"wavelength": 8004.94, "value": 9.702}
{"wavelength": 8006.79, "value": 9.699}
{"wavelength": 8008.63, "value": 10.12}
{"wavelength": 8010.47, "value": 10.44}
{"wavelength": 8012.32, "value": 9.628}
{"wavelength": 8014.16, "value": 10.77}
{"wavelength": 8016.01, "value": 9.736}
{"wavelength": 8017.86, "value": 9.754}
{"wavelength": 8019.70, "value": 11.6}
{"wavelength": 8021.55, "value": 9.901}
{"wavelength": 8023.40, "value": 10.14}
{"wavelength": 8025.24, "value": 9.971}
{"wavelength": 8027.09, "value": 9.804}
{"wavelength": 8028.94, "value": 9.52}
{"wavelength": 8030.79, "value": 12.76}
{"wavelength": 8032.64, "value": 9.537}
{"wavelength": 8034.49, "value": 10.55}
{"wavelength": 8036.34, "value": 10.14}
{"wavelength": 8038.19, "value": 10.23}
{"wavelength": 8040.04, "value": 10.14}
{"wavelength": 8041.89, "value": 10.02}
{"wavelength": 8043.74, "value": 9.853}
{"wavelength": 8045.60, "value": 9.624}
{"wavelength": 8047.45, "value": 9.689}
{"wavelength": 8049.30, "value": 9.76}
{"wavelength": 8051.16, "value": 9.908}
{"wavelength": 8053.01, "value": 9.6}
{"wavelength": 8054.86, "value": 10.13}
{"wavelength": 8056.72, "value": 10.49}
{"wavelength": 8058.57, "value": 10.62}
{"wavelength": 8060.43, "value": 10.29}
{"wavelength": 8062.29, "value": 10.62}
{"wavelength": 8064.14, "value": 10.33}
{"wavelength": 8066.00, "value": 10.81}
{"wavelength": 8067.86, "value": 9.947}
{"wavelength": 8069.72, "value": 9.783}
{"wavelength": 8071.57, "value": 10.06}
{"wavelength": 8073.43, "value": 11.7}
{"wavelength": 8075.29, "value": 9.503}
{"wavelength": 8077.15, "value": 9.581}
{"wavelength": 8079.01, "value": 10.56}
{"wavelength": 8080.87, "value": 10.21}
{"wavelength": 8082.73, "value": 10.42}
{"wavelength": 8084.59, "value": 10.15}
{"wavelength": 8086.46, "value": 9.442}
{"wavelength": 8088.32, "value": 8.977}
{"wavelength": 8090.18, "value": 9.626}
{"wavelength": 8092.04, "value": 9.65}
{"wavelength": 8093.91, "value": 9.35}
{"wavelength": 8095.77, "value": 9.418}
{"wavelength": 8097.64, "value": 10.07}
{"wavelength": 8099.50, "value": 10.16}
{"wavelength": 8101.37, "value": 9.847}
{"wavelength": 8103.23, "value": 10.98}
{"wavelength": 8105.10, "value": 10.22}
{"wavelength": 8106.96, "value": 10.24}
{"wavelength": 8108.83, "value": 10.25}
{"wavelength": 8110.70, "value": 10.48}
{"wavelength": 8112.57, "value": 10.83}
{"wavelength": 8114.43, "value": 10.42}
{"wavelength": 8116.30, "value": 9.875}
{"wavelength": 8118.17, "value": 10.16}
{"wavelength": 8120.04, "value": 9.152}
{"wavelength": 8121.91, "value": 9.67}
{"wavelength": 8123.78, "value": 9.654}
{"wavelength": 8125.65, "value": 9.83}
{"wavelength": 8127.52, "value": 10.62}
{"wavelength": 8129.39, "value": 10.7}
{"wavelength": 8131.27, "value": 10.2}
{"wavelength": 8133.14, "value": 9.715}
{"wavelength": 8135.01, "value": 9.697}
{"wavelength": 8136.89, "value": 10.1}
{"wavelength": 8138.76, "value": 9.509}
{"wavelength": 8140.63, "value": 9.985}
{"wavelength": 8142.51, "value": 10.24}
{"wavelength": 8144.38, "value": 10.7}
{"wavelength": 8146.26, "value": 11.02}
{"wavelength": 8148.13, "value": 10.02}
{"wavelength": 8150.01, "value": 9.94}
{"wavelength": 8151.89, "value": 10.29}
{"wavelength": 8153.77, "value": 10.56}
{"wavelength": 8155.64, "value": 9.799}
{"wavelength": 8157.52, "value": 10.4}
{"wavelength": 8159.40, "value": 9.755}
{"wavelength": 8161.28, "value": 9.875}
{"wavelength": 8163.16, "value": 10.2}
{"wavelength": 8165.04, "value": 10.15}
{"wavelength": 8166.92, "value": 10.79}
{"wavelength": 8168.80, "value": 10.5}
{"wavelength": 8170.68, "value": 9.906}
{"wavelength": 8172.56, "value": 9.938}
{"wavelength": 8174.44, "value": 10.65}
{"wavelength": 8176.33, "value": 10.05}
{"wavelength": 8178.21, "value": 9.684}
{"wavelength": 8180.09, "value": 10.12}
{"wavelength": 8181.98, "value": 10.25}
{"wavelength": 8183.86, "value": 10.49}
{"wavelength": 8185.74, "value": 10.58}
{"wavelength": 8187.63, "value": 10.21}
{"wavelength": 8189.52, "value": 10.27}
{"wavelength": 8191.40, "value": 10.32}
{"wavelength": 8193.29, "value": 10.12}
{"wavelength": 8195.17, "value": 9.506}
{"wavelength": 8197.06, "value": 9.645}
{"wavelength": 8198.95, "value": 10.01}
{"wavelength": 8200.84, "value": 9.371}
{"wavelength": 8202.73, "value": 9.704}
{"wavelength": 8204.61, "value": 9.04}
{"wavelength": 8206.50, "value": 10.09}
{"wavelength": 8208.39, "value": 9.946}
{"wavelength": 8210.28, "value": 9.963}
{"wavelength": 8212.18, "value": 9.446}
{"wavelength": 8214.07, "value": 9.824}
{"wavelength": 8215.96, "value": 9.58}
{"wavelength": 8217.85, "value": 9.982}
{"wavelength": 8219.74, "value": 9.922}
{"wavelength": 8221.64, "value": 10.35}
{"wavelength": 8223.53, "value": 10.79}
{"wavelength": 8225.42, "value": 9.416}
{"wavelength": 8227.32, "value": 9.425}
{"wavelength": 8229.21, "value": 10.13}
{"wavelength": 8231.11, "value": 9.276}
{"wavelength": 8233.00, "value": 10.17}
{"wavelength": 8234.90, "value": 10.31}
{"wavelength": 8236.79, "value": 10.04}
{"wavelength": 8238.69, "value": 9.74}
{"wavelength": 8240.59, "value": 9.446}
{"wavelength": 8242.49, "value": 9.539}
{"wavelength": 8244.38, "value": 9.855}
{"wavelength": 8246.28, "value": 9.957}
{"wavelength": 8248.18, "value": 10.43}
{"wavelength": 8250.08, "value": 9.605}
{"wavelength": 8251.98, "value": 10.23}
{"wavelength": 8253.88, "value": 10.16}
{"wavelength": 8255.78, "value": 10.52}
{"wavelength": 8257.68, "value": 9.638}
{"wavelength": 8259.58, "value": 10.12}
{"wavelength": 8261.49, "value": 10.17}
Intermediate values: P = 10.2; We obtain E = 103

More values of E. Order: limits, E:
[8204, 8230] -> 97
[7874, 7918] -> 96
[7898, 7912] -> 89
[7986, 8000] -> 102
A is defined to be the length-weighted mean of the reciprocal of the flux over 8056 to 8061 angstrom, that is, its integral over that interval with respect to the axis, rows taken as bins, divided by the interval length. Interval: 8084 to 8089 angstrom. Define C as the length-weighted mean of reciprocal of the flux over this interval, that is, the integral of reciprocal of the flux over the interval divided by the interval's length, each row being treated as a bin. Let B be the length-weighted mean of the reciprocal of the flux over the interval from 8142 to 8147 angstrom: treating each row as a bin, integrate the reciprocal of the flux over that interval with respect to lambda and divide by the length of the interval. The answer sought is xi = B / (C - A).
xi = 10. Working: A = 0.095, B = 0.094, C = 0.105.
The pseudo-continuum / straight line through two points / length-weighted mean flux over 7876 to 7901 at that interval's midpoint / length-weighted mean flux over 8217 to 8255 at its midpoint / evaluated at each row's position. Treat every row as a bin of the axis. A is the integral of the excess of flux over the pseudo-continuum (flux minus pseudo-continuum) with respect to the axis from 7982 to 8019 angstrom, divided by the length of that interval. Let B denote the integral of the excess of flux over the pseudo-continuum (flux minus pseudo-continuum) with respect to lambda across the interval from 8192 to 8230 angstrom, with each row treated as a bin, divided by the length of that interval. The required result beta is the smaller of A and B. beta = -0.12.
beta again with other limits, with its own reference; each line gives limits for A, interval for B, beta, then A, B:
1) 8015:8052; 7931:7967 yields 0.08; 0.22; 0.08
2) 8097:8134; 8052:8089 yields 0.23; 0.23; 0.25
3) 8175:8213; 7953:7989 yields 0.01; 0.01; 0.22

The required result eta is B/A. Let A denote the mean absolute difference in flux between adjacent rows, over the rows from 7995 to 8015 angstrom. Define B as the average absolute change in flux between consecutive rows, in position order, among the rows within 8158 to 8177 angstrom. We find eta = 0.5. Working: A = 0.69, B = 0.37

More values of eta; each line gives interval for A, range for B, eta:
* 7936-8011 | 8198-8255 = 0.9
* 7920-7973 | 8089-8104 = 0.6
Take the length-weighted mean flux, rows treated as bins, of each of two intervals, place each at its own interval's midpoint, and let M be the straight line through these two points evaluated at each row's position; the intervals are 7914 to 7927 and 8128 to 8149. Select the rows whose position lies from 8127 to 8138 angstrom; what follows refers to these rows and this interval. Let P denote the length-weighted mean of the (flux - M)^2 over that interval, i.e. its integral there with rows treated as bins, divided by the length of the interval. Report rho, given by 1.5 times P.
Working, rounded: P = 0.16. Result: 0.2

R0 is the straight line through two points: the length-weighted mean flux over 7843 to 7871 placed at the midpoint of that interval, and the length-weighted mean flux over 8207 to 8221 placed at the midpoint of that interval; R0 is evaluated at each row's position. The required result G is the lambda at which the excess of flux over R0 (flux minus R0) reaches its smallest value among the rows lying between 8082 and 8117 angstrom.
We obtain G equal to 8088.32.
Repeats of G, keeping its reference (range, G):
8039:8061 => 8053.01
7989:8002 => 7997.57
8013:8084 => 8028.94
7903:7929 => 7927.90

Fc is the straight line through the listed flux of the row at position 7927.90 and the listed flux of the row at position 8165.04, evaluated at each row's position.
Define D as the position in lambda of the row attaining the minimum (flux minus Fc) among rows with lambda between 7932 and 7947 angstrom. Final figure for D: 7944.35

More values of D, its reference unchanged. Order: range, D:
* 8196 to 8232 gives 8231.11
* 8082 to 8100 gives 8088.32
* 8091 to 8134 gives 8120.04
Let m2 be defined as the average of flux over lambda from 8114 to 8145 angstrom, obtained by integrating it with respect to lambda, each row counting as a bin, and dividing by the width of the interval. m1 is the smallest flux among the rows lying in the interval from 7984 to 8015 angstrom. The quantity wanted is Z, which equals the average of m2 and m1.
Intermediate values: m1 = 9.018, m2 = 10.0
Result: 9.5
